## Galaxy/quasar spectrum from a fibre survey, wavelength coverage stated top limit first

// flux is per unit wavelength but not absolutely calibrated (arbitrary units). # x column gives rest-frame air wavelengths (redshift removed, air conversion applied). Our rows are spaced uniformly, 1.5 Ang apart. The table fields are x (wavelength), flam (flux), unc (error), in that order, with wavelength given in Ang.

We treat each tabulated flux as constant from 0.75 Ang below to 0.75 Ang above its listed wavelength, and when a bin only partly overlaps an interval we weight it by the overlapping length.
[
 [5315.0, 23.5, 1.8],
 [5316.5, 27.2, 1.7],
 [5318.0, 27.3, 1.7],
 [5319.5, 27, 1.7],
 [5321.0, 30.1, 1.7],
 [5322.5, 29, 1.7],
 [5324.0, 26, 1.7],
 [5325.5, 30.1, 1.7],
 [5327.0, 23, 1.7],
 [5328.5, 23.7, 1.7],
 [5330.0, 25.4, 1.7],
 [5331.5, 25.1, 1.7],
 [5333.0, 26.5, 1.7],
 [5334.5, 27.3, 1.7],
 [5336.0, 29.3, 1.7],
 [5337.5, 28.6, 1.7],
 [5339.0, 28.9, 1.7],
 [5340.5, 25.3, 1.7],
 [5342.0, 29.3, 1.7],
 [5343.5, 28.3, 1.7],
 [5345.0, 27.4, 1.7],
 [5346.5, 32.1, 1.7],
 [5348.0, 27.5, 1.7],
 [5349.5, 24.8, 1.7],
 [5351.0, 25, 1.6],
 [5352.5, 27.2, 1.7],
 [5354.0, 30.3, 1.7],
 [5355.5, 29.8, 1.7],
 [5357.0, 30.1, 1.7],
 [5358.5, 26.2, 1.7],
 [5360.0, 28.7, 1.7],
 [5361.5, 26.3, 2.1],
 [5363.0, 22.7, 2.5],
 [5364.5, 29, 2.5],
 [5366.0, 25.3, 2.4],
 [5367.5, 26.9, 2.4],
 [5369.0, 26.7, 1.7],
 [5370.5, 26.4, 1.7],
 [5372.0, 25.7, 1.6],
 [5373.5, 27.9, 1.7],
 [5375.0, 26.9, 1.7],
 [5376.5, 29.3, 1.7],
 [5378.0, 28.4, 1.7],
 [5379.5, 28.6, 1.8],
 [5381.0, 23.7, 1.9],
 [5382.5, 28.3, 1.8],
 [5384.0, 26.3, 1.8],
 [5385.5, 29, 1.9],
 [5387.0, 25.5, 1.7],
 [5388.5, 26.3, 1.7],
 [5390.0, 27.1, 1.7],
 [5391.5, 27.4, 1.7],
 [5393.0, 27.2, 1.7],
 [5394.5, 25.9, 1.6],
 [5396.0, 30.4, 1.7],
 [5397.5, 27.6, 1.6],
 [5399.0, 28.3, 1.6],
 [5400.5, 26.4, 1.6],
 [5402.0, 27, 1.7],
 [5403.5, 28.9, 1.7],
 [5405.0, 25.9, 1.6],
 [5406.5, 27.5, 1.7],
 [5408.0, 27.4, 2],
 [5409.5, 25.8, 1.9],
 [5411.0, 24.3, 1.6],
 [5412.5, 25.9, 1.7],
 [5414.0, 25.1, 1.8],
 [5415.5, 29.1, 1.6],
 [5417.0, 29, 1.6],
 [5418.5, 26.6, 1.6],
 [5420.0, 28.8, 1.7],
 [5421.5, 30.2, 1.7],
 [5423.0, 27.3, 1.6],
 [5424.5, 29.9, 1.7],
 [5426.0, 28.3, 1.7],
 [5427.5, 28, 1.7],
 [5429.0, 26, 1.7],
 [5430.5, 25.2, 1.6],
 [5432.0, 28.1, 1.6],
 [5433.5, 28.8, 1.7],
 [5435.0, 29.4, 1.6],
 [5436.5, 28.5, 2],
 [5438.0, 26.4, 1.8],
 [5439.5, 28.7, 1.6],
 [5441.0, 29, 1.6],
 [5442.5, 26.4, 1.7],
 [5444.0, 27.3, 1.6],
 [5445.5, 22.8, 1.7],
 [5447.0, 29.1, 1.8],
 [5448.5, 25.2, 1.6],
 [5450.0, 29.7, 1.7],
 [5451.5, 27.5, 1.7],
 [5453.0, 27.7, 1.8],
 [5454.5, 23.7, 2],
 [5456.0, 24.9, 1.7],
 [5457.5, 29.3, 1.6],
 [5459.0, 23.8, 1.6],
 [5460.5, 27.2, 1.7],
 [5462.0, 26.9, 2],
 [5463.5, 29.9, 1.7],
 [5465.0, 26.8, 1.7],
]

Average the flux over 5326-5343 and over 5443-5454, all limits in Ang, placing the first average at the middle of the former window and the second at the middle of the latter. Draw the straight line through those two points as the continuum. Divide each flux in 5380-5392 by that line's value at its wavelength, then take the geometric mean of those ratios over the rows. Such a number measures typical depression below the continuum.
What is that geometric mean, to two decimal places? 0.99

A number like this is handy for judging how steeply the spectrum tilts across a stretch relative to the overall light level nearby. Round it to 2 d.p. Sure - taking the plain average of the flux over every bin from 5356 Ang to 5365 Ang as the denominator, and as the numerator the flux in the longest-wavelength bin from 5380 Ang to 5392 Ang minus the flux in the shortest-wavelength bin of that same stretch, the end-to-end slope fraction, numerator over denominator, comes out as 0.14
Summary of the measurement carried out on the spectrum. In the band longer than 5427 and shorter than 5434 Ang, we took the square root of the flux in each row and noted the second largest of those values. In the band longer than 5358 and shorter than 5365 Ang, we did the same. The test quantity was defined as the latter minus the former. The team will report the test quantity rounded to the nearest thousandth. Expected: 0.056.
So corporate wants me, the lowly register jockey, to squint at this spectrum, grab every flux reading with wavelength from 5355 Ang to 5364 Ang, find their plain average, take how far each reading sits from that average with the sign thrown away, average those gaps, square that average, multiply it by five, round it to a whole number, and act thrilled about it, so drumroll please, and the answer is 25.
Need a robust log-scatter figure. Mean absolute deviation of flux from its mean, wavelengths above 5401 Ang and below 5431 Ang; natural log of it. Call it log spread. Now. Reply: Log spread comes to 0.34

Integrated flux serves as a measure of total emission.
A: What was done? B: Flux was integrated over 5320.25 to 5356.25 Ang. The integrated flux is 990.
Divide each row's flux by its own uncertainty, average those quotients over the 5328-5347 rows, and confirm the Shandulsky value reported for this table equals 16.2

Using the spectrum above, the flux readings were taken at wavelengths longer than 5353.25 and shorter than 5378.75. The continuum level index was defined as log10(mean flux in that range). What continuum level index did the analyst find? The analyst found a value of 1.44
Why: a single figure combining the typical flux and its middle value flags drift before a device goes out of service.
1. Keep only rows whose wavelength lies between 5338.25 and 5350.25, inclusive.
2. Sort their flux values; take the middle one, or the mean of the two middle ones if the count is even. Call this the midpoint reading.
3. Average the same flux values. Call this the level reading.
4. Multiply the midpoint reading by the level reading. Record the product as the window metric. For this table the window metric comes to 780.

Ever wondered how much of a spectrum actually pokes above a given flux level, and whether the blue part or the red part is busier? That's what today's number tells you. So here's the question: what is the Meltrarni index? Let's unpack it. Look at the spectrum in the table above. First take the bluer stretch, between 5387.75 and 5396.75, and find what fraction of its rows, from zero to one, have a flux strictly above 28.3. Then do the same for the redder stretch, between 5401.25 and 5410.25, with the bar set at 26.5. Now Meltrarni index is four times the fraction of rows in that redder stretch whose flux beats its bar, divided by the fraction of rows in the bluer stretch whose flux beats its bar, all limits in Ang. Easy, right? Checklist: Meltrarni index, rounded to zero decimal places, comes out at 16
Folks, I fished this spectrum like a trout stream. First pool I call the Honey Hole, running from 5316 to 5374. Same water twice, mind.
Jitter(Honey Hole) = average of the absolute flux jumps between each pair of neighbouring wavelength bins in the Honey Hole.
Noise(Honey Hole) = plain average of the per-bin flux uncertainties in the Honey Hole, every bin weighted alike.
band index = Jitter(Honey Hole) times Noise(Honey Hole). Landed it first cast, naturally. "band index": 3.8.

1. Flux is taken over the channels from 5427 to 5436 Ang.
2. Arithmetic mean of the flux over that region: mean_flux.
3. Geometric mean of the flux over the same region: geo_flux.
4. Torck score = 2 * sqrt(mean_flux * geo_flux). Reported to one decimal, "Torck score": 55.1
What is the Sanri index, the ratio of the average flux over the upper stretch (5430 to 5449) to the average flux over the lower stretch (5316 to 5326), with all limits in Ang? 0.97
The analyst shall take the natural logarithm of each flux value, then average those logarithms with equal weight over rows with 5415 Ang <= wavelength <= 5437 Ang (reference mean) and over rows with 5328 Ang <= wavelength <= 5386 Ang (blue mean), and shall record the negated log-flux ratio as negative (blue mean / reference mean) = -0.99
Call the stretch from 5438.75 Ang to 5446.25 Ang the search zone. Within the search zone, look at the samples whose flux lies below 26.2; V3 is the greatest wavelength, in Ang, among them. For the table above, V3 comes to 5445.5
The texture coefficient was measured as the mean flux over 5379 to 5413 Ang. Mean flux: 27.0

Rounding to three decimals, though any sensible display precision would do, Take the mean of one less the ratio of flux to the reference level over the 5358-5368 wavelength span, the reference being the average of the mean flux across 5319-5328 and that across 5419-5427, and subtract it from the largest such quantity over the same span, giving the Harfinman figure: 0.133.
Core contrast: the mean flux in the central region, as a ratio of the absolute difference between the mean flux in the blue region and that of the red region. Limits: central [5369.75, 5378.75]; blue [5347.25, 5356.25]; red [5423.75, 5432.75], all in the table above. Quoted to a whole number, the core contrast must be 183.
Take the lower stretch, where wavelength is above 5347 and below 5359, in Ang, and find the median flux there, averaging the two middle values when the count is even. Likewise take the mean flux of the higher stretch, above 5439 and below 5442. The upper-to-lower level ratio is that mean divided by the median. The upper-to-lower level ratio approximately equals 1.05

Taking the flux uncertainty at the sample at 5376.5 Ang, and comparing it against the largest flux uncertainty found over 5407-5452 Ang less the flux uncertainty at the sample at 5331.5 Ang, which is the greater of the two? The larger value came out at 1.70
